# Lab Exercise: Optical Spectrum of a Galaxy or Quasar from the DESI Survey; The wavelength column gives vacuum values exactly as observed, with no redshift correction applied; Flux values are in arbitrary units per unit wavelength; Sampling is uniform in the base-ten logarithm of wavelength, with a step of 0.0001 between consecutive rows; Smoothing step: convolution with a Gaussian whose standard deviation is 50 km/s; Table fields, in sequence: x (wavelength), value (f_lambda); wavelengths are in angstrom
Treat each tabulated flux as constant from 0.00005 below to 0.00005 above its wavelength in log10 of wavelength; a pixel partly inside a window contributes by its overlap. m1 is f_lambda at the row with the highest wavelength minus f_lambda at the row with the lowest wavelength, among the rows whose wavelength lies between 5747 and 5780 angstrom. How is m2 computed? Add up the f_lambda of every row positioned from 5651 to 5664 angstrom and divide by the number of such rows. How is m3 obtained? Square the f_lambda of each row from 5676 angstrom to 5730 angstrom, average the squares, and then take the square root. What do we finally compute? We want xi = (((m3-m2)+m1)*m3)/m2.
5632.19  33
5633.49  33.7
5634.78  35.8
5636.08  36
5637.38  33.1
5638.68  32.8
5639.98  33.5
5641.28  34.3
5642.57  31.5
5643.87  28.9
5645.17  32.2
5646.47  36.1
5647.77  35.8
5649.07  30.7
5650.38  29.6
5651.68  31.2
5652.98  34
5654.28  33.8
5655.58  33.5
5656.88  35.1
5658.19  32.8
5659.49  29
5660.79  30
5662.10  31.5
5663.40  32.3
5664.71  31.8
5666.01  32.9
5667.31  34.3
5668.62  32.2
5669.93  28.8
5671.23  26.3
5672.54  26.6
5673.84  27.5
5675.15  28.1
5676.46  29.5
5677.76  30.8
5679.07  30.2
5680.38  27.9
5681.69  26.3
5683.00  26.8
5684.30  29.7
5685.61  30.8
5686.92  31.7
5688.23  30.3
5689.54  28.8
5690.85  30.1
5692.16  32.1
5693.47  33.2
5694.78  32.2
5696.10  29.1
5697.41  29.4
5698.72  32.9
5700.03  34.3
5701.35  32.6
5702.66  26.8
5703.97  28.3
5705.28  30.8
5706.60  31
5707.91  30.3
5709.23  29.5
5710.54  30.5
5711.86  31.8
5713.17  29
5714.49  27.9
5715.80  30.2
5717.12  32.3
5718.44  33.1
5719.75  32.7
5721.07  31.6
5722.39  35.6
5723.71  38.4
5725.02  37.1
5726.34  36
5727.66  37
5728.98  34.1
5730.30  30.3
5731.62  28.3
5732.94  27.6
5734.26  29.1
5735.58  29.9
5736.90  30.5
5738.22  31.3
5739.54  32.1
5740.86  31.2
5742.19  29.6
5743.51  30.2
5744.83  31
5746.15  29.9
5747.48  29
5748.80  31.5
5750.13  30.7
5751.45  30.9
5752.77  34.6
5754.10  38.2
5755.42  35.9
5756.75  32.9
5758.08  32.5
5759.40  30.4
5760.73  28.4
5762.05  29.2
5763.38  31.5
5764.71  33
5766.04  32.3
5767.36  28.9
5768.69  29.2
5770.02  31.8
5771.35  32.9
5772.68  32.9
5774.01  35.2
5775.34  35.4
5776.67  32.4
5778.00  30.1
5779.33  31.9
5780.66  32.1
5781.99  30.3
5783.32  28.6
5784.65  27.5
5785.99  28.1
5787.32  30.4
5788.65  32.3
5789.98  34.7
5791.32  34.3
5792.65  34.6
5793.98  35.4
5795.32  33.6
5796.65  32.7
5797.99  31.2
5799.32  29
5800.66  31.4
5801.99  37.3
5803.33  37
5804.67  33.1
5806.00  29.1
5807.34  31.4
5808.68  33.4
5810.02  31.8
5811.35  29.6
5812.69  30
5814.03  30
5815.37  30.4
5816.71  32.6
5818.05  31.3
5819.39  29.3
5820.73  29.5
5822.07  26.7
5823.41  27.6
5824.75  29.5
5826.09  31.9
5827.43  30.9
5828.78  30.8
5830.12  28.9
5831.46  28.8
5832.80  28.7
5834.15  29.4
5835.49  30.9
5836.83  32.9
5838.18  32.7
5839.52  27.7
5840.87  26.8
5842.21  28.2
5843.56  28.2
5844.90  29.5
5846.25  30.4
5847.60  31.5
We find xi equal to 2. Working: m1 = 3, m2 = 32.3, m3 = 31.4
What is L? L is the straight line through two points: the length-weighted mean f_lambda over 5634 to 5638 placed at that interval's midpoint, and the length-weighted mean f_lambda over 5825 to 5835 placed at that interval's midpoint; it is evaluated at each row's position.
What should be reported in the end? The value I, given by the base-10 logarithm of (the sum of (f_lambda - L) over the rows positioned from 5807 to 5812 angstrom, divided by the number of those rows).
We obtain 0.04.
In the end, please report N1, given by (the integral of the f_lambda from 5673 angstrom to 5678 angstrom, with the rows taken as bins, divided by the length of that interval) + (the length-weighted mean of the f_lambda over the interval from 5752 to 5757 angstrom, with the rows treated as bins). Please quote 64.3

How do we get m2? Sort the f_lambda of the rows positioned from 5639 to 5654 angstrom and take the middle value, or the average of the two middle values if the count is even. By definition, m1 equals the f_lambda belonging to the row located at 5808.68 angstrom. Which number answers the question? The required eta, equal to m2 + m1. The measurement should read 65.6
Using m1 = 33.4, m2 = 32.2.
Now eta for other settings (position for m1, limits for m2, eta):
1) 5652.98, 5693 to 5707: 65.0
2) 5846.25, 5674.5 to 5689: 60.1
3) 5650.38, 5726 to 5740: 60.1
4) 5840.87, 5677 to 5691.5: 56.9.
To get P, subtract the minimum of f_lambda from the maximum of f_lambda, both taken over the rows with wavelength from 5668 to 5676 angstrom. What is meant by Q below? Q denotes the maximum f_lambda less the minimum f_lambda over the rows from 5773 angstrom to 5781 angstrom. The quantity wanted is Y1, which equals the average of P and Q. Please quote 5.6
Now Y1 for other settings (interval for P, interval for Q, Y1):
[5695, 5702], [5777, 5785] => 4.9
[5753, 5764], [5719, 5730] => 8.3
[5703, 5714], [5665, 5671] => 4.5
